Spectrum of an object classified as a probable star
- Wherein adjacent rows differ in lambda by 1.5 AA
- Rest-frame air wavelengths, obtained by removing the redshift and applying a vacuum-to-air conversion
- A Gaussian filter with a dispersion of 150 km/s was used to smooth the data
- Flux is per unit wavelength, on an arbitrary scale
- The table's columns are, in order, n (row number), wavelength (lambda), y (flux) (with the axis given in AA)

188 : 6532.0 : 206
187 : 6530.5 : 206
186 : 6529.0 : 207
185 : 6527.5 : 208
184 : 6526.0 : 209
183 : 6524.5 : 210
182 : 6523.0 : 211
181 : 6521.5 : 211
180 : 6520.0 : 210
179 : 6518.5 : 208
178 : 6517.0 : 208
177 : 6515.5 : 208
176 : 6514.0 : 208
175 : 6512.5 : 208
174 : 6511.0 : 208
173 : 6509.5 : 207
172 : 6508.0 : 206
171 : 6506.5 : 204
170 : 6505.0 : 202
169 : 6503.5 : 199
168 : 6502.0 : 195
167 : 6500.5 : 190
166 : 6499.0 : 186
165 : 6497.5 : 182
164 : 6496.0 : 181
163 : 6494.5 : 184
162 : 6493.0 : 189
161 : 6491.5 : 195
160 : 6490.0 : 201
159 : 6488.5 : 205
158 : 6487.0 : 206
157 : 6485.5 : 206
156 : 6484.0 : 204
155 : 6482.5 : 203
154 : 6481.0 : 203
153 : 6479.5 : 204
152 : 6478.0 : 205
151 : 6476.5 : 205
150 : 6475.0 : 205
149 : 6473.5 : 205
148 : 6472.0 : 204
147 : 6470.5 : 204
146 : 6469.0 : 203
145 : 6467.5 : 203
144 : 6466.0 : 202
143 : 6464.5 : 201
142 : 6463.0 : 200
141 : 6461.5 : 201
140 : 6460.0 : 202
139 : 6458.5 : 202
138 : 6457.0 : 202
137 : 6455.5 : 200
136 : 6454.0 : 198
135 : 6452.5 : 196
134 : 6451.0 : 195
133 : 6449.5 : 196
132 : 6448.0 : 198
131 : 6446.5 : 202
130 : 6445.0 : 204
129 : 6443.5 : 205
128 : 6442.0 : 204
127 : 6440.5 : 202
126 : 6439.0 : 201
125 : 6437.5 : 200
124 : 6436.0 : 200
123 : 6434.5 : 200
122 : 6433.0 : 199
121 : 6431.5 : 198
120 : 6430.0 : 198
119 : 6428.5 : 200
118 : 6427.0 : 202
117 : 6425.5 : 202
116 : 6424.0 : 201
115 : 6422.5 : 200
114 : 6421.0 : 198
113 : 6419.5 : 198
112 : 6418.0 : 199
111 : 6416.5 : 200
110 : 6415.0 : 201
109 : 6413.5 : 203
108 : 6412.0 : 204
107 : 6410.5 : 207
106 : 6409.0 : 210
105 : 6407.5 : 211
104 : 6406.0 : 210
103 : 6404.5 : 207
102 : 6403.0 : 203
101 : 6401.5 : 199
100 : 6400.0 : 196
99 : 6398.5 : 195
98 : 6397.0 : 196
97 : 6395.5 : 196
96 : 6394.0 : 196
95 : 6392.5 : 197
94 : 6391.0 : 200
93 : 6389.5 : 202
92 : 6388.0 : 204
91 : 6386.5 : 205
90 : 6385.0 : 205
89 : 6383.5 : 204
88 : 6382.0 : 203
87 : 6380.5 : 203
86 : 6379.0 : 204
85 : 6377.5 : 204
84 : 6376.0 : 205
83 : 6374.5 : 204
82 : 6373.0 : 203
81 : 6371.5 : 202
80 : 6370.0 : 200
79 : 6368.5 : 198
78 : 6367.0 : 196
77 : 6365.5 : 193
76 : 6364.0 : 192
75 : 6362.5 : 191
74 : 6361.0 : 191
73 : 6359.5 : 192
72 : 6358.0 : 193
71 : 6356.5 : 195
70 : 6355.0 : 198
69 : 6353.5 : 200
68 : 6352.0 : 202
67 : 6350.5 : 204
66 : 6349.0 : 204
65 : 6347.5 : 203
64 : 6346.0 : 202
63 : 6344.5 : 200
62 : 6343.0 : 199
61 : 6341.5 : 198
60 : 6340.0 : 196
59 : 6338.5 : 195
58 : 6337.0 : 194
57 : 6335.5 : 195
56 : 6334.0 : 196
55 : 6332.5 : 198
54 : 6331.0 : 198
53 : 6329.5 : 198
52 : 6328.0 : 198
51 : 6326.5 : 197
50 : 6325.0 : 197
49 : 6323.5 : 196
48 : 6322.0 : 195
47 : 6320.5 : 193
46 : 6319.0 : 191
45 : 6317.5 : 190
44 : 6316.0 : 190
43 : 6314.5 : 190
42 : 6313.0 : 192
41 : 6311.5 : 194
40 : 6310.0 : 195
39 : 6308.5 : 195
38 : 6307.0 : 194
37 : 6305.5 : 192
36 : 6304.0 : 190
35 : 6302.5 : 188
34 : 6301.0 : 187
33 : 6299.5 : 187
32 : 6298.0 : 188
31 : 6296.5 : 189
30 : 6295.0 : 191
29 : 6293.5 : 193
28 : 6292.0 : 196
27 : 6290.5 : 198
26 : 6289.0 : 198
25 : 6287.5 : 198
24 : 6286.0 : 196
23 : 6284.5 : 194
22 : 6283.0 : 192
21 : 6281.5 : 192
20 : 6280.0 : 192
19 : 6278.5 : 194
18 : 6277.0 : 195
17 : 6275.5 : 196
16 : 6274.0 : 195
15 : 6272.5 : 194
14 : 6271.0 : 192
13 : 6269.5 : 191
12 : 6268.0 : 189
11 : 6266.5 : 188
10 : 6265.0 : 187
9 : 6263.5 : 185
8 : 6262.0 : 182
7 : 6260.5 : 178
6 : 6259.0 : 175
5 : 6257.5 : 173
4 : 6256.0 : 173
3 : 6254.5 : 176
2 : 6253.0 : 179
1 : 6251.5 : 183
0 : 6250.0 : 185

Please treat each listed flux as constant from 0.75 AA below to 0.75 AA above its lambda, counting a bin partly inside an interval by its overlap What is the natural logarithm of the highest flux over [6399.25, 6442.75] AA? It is 5.35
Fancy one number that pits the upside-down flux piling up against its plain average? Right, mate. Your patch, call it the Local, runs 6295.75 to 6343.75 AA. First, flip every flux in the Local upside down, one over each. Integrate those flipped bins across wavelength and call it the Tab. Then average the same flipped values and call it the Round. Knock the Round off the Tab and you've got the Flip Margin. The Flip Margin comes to 0.24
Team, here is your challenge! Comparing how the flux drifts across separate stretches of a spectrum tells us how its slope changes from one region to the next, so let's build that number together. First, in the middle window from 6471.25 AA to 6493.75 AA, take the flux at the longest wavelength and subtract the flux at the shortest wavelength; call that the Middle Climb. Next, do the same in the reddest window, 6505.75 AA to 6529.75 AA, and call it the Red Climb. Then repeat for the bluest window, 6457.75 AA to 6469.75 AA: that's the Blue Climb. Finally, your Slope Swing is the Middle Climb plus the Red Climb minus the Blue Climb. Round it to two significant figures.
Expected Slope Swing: -13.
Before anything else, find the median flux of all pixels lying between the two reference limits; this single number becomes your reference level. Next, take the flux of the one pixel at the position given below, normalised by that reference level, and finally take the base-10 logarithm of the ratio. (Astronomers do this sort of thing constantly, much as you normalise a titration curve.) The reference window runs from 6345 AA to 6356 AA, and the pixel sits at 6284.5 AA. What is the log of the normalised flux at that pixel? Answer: -0.018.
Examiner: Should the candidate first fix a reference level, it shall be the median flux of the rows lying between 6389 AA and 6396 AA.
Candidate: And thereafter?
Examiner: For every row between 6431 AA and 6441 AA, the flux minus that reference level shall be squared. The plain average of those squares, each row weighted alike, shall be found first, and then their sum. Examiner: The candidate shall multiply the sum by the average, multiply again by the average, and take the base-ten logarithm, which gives 3.9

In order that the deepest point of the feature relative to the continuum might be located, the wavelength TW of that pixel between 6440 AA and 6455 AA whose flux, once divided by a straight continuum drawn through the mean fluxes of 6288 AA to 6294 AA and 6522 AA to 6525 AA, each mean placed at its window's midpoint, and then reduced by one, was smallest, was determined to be 6451.0 AA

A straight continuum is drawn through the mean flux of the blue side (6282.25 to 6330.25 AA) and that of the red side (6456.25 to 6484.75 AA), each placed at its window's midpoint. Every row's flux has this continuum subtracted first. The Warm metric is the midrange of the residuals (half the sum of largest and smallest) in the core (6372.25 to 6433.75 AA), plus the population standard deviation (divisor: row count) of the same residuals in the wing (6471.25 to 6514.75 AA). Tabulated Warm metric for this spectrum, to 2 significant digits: 12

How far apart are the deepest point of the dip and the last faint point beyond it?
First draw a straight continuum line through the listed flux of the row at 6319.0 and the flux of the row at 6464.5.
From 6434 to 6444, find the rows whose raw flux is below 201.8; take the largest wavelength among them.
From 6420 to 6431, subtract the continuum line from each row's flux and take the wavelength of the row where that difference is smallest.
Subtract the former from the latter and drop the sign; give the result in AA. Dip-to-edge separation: 9.0 AA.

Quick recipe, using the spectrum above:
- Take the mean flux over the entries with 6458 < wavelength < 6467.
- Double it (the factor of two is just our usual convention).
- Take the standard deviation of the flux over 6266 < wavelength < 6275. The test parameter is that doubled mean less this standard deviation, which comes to 400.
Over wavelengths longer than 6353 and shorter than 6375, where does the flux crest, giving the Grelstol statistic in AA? 6374.5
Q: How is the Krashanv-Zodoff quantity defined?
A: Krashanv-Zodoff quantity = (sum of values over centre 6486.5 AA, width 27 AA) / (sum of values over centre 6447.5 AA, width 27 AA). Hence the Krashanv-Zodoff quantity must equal 0.99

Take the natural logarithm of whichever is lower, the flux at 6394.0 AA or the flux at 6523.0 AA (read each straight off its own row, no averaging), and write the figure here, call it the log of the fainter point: 5.278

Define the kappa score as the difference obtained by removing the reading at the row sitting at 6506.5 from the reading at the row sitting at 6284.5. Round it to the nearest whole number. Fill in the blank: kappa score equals -10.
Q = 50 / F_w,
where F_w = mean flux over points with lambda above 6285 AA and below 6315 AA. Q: 0.260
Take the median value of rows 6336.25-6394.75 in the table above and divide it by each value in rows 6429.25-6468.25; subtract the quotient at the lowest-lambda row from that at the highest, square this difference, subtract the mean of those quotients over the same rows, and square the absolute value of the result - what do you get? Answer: 1.00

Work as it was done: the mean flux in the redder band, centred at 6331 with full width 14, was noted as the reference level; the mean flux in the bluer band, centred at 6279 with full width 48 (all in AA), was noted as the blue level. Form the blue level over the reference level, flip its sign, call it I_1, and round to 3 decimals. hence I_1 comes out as -0.963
